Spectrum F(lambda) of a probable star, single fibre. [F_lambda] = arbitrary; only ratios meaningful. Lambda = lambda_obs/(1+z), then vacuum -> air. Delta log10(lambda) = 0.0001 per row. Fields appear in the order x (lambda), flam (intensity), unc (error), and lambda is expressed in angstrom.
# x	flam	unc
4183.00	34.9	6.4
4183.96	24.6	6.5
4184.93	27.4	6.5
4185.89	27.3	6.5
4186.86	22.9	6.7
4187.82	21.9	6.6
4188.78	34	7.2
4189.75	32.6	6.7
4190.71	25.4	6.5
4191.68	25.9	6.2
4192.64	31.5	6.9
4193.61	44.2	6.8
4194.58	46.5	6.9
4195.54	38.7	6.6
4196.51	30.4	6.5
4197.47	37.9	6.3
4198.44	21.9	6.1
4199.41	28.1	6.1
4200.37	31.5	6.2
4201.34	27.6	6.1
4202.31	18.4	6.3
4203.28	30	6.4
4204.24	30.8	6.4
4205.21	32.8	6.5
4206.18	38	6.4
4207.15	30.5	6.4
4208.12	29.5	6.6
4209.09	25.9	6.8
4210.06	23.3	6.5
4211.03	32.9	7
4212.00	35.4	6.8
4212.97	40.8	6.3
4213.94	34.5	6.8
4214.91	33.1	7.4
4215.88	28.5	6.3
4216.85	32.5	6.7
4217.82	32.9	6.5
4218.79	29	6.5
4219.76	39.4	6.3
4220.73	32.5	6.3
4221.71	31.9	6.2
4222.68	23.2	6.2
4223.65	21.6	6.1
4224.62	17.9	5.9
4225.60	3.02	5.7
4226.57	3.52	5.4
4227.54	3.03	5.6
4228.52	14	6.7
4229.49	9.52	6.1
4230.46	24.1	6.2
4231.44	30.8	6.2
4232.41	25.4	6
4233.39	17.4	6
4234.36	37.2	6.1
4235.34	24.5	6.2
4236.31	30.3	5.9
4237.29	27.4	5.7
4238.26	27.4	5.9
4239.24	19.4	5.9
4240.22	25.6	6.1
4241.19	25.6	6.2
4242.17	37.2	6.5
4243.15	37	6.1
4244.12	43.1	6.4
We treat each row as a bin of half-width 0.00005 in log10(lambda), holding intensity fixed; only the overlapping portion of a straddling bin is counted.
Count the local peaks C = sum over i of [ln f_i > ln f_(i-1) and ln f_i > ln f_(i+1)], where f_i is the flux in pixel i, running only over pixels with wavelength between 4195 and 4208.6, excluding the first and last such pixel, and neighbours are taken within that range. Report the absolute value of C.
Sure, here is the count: 3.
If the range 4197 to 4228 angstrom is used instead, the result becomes 6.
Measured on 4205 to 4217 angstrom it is 2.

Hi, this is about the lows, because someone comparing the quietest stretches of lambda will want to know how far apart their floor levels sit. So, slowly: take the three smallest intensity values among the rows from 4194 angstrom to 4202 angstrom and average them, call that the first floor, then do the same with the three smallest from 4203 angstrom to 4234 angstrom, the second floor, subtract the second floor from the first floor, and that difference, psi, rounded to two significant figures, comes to 23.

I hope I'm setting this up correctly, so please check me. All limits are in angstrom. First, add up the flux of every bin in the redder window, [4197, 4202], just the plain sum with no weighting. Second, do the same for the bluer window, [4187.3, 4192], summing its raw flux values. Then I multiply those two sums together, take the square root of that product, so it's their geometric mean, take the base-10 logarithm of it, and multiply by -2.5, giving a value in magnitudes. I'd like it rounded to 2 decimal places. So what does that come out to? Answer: -5.39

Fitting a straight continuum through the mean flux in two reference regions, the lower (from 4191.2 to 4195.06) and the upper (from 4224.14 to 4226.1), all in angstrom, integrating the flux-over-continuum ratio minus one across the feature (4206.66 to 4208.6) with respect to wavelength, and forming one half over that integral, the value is 1.3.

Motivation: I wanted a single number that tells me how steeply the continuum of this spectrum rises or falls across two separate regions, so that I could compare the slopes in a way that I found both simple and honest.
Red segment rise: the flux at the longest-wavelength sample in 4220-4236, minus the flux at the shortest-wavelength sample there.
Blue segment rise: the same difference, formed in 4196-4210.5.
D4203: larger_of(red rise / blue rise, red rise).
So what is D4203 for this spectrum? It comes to 1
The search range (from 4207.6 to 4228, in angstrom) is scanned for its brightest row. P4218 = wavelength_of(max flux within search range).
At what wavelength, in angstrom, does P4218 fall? 4212.97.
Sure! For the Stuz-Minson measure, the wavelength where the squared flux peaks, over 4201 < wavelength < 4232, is 4212.97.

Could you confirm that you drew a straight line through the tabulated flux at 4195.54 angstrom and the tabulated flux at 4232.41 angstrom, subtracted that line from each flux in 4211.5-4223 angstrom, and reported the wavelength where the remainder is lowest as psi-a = 4222.68 angstrom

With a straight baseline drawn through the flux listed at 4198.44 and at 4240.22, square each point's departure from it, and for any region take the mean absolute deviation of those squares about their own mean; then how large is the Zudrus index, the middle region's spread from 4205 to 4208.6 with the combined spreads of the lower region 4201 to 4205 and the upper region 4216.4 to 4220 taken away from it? -26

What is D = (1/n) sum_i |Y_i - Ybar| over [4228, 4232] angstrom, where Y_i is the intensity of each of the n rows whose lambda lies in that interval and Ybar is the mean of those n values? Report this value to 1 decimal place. 7.8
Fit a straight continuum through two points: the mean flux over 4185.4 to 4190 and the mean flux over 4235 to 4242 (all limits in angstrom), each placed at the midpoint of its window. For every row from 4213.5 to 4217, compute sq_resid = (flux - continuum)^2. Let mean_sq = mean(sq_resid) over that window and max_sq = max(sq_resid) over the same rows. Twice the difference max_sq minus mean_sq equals 51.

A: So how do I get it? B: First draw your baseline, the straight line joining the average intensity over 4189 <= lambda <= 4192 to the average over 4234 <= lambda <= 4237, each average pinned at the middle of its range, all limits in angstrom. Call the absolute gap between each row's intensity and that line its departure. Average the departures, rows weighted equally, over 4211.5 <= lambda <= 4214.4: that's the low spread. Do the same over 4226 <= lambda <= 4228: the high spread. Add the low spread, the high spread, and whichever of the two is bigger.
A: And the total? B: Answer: 61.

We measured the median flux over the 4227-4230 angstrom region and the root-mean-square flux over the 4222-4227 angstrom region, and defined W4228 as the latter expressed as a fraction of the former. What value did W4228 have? 1.7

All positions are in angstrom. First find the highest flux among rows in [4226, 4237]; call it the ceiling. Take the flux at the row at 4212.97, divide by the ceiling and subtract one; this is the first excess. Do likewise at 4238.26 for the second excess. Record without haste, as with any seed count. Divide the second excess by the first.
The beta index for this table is -2.7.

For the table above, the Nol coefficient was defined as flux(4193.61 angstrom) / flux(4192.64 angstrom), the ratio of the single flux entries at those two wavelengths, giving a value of 1.4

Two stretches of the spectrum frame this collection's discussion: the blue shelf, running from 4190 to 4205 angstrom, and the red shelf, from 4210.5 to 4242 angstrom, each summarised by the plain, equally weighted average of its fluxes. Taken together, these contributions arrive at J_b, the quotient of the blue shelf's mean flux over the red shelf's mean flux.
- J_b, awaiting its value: 1.23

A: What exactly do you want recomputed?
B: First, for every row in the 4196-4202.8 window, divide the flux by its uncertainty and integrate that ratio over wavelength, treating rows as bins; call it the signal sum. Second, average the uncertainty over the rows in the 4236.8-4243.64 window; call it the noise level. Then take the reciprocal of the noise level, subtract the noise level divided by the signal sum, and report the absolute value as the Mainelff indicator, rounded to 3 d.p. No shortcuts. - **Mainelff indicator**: 0.034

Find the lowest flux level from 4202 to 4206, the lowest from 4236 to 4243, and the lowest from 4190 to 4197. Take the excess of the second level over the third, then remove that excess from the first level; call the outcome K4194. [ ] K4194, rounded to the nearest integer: 24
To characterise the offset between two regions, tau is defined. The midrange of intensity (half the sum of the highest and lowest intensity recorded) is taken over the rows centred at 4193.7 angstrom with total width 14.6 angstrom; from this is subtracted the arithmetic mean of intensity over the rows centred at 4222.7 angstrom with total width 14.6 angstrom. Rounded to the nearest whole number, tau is 13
